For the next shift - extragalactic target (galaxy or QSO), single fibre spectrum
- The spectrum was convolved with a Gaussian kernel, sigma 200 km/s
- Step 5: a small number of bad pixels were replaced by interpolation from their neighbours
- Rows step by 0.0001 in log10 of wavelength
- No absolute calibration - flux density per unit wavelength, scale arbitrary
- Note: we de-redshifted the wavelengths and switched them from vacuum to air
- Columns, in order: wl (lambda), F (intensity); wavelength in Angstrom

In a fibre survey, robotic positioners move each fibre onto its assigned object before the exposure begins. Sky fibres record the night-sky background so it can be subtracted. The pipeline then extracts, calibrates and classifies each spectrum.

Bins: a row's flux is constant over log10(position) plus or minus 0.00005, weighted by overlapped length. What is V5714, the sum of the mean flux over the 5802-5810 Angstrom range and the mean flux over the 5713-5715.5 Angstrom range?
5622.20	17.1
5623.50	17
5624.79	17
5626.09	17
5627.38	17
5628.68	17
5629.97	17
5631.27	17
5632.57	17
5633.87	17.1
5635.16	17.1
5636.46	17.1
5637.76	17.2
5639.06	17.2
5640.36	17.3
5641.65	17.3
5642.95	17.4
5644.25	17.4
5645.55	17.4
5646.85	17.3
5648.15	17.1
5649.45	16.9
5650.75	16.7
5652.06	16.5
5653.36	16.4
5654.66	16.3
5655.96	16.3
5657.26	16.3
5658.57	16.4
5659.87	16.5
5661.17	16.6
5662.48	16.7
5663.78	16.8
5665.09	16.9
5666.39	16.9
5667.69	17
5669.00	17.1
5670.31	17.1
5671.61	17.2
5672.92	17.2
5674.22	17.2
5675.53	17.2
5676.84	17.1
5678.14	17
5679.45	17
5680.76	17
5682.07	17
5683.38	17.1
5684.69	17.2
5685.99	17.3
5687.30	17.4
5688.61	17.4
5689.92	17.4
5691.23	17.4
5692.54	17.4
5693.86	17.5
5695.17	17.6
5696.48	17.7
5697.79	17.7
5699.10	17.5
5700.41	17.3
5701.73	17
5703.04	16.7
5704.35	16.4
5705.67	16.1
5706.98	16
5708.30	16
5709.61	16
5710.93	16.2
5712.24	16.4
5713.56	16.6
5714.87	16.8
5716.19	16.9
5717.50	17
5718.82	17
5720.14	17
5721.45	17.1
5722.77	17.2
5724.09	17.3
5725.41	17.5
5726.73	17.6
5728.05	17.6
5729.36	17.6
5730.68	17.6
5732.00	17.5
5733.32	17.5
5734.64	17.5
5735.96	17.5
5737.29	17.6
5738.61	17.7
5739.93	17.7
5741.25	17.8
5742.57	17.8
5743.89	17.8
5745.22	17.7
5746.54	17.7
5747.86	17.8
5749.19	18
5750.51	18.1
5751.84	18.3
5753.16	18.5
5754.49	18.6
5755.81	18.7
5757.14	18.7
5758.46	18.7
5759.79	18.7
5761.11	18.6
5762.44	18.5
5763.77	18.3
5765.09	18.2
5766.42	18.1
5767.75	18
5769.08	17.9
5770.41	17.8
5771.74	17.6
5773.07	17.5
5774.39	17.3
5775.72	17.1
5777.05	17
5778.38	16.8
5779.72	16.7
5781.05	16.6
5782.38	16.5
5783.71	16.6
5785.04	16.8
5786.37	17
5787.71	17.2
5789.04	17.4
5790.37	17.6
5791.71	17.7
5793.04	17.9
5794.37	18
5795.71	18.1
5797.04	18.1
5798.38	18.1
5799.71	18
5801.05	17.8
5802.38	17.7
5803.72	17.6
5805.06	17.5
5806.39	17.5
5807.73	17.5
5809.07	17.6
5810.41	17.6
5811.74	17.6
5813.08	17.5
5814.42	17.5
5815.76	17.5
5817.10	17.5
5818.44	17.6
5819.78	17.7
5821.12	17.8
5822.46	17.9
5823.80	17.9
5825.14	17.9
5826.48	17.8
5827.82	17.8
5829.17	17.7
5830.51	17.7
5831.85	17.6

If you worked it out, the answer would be 34.3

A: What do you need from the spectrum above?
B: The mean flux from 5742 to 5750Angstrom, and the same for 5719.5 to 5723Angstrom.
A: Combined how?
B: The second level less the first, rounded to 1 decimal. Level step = -0.7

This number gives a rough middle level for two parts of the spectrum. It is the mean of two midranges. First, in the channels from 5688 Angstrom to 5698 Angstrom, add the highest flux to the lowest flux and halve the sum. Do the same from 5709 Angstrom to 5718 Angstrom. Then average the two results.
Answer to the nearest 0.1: 17.0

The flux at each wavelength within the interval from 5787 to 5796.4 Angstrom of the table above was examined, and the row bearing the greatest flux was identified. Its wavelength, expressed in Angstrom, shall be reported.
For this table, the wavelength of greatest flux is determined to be 5795.71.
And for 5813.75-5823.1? 5822.46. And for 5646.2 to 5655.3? 5646.85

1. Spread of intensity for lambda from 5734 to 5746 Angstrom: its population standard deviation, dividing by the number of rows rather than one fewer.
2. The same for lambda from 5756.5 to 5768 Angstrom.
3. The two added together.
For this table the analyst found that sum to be 0.37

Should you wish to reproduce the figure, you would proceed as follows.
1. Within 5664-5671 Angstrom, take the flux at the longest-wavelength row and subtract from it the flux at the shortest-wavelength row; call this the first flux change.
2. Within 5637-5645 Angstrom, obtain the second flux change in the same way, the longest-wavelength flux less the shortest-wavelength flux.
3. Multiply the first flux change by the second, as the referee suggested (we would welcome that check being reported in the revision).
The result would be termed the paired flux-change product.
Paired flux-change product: 0.040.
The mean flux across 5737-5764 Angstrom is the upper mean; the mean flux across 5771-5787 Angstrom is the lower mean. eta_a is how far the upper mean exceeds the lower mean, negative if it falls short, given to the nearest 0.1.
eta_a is 1.2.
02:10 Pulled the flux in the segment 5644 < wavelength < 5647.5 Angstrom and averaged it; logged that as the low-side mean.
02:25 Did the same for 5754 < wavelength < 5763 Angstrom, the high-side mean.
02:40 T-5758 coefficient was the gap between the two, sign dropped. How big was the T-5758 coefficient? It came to 1.3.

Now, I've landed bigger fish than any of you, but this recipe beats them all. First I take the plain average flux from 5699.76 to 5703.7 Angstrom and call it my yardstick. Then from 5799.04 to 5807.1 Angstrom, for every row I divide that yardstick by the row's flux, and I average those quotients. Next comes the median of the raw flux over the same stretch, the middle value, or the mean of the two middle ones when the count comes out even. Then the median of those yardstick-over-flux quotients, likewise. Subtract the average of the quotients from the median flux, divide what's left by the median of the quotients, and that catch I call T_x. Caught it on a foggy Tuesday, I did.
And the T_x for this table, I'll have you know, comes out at 17.3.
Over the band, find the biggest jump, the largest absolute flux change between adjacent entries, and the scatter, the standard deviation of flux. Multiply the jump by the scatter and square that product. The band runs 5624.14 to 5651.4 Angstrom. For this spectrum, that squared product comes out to 0.0013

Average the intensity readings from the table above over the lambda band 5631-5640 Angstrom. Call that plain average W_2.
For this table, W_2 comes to 17.1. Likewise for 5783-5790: 17.0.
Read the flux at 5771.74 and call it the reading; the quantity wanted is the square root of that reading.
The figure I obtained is 4.20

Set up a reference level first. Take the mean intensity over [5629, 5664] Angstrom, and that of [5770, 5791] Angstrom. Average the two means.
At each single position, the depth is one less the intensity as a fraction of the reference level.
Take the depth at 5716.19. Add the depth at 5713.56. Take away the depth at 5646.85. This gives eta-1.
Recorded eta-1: 0.047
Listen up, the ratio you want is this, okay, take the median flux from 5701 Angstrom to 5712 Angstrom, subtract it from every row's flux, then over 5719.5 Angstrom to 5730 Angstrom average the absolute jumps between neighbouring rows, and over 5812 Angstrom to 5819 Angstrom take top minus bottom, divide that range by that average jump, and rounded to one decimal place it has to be 1.2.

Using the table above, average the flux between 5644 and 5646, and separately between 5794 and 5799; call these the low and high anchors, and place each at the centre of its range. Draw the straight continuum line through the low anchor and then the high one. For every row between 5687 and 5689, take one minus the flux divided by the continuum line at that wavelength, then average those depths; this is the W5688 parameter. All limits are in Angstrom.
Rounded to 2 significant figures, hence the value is 0.011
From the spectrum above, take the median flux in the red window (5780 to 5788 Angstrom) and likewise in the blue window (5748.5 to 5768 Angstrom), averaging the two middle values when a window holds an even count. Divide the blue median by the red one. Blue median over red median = 1.11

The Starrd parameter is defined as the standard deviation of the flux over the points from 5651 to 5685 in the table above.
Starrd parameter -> 0.32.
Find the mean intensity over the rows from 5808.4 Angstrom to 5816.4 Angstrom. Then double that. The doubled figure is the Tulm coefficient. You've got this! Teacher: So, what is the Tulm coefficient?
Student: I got 35.1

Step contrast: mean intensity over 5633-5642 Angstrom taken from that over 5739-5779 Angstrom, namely 0.8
